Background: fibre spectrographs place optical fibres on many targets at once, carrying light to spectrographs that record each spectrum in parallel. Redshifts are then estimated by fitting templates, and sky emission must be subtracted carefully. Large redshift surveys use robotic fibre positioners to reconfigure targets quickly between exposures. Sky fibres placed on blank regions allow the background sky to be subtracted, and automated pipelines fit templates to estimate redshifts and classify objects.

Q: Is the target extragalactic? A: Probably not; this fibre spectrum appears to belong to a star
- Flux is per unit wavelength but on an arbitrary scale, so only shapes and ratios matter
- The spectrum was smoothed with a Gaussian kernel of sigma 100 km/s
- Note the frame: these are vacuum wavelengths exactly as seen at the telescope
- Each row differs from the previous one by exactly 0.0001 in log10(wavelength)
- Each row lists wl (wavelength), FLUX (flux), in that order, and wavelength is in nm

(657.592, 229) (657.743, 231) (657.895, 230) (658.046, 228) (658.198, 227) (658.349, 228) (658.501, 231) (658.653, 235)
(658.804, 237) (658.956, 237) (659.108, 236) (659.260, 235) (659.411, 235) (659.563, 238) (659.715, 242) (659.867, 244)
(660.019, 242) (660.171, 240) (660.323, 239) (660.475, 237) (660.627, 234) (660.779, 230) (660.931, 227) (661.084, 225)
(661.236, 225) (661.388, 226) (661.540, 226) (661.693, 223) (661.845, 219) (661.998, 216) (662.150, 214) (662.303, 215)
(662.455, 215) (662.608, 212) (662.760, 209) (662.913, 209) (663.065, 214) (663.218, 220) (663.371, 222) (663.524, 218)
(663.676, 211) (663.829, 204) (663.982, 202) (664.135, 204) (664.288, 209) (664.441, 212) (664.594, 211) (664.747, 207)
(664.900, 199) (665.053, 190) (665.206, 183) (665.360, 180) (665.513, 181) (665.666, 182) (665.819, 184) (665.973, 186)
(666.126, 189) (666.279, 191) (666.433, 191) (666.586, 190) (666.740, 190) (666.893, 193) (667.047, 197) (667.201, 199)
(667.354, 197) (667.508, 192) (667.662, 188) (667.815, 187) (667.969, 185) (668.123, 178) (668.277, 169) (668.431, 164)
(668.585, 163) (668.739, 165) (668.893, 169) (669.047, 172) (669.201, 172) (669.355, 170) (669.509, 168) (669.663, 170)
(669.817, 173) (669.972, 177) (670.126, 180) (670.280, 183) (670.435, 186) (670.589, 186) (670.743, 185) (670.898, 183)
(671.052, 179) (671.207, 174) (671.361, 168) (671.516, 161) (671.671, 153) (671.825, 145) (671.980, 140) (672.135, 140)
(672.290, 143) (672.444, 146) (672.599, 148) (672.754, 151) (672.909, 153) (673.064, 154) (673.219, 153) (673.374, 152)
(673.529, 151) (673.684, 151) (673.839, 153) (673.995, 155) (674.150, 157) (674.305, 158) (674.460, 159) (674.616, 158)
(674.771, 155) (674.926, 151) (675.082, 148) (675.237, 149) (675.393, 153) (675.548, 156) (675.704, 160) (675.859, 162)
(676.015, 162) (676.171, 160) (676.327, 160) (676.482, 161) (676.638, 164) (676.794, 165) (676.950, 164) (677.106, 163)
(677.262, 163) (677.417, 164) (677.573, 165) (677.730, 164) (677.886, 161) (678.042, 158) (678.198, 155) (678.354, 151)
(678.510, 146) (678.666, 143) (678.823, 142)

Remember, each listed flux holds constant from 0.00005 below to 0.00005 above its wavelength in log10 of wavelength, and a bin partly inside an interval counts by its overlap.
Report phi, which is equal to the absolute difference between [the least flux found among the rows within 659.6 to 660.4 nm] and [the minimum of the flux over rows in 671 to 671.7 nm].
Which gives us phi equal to 86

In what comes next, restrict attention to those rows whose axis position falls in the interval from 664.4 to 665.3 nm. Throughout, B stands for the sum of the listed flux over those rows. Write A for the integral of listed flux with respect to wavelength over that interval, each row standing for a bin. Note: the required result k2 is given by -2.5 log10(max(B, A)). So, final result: -7.7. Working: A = 179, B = 1202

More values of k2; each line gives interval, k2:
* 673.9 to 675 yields -7.6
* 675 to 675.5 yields -6.6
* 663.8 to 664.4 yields -7.3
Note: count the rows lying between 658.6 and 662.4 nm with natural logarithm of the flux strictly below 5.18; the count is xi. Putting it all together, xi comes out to 0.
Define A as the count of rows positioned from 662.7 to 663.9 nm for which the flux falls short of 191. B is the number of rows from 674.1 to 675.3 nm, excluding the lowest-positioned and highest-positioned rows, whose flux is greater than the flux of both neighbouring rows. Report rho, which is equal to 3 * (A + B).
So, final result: 3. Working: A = 0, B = 1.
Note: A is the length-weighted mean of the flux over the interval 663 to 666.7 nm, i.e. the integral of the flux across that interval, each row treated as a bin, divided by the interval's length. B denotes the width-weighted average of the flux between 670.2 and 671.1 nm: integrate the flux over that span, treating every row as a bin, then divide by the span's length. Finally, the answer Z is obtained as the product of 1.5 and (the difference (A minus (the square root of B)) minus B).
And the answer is 2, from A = 199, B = 184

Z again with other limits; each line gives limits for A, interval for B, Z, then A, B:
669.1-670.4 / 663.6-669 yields -43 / 174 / 190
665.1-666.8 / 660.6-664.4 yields -68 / 186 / 217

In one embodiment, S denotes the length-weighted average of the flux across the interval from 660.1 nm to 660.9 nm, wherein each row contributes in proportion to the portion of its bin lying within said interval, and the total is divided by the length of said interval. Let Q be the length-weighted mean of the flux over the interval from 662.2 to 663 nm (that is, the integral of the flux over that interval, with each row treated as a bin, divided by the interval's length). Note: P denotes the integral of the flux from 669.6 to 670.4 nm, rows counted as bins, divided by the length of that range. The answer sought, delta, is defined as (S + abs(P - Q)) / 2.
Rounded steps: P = 177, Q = 212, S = 236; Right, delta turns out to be 135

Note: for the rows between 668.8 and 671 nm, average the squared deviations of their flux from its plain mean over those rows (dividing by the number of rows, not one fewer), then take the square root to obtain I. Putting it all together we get 7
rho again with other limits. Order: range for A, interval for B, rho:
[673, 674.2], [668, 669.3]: 24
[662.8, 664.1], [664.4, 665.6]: 0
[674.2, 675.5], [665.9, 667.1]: 24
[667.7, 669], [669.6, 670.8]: 24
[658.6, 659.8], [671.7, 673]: 0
